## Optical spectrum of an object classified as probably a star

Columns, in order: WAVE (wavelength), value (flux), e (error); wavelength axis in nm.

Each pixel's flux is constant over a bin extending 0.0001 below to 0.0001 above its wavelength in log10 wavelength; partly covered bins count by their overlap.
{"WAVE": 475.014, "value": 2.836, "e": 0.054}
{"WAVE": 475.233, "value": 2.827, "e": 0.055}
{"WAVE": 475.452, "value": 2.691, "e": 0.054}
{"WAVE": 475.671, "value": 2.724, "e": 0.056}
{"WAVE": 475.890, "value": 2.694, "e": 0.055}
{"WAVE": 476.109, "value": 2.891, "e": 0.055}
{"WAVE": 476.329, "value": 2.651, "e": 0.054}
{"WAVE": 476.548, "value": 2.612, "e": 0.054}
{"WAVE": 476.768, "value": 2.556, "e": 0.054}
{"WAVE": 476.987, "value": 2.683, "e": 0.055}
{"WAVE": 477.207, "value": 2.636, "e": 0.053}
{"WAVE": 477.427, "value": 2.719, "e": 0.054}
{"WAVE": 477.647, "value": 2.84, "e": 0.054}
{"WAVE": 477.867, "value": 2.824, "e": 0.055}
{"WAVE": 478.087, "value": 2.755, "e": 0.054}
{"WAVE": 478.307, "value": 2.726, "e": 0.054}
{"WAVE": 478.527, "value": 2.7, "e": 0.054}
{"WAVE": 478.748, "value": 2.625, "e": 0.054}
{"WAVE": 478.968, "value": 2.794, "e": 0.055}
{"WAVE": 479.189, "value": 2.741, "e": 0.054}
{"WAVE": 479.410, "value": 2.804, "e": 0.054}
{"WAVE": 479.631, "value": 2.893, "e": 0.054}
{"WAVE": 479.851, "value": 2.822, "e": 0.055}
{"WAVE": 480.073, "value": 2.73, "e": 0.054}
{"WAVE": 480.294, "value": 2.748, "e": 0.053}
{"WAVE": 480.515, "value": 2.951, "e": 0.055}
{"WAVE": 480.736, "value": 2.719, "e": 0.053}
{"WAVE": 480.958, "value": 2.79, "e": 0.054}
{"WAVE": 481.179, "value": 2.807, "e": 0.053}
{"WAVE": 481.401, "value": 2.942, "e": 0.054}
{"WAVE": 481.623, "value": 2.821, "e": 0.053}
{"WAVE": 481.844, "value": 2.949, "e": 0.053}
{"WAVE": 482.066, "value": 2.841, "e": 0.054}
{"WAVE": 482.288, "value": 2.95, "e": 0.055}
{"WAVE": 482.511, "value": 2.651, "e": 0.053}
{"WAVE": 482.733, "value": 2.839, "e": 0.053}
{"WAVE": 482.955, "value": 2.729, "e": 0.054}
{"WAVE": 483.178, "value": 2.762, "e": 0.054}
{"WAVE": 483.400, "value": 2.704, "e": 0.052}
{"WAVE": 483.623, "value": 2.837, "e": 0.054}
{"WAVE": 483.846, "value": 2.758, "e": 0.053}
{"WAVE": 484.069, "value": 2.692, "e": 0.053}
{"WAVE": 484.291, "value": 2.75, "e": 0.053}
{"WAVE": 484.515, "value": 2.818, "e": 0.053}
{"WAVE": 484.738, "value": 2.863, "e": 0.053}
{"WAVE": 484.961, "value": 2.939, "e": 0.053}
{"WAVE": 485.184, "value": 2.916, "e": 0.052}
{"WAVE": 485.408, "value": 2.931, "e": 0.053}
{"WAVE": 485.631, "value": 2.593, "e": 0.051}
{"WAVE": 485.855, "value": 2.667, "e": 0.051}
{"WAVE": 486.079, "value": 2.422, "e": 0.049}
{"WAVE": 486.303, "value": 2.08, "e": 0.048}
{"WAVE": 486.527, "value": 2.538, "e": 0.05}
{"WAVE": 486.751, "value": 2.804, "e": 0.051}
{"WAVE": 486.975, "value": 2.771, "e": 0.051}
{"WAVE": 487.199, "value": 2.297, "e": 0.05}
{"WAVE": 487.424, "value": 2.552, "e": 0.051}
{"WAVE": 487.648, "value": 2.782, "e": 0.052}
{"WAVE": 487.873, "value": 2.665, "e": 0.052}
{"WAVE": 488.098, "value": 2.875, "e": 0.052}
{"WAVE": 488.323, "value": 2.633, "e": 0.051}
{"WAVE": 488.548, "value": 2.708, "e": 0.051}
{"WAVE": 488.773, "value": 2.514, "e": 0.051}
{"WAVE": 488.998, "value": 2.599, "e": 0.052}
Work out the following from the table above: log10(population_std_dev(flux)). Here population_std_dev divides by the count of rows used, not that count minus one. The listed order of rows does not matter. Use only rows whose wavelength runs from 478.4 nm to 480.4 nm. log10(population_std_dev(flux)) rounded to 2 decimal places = -1.14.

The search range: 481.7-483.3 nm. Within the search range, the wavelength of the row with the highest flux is 482.288 nm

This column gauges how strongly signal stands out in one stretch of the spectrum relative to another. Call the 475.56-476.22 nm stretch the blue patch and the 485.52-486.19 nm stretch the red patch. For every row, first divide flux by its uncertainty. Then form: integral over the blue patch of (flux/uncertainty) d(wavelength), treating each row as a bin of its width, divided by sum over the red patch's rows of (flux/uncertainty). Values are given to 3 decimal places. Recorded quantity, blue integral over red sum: 0.216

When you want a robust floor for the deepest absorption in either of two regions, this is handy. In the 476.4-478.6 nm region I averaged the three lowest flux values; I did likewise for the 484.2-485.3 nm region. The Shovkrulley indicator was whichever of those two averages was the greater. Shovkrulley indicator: 2.81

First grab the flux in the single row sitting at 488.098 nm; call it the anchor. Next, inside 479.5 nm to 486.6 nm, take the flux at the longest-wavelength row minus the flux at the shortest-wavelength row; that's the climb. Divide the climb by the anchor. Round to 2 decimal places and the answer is -0.12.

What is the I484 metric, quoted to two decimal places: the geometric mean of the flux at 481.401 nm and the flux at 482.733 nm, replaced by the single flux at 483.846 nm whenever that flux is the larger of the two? 2.89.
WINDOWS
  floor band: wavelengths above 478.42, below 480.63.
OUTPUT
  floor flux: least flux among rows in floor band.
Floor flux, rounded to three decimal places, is 2.625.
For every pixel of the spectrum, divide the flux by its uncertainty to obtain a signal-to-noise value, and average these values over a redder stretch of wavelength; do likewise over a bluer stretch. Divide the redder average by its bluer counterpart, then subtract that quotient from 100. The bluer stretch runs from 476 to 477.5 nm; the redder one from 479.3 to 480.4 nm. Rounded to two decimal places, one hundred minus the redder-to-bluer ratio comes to 98.95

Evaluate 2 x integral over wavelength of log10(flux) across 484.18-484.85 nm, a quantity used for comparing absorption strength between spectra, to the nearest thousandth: 0.601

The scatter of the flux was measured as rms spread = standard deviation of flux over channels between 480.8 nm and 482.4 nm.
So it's 0.07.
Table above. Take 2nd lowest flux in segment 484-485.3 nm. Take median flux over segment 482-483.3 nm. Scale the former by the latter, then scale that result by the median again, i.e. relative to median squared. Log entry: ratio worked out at 0.351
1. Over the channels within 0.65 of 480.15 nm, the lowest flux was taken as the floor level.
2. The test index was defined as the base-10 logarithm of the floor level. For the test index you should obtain 0.434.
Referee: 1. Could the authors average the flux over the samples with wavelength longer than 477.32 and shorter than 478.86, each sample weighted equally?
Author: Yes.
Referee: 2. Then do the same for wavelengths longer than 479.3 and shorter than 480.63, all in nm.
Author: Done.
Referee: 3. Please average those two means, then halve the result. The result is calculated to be 1.39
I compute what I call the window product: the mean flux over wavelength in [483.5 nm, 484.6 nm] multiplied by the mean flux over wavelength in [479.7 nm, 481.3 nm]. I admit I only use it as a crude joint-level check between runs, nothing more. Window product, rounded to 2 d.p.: 7.75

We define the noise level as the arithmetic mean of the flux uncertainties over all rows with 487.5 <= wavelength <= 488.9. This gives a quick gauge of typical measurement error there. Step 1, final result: 0.0515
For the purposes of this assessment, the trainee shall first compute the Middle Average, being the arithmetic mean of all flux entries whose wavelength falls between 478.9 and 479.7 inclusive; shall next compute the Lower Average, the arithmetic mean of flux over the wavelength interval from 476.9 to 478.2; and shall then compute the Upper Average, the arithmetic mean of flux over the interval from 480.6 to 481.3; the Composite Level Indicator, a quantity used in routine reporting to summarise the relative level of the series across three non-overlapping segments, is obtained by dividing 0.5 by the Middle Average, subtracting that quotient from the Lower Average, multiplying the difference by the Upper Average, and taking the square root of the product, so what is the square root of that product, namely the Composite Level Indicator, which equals 2.67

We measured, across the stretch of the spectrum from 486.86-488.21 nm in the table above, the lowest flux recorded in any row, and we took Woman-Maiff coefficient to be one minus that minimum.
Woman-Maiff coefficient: -1.30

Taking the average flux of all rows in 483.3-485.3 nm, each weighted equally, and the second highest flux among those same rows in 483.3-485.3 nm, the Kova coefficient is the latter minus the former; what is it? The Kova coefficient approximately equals 0.107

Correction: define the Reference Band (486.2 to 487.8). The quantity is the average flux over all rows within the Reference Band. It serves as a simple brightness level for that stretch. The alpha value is 2.55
